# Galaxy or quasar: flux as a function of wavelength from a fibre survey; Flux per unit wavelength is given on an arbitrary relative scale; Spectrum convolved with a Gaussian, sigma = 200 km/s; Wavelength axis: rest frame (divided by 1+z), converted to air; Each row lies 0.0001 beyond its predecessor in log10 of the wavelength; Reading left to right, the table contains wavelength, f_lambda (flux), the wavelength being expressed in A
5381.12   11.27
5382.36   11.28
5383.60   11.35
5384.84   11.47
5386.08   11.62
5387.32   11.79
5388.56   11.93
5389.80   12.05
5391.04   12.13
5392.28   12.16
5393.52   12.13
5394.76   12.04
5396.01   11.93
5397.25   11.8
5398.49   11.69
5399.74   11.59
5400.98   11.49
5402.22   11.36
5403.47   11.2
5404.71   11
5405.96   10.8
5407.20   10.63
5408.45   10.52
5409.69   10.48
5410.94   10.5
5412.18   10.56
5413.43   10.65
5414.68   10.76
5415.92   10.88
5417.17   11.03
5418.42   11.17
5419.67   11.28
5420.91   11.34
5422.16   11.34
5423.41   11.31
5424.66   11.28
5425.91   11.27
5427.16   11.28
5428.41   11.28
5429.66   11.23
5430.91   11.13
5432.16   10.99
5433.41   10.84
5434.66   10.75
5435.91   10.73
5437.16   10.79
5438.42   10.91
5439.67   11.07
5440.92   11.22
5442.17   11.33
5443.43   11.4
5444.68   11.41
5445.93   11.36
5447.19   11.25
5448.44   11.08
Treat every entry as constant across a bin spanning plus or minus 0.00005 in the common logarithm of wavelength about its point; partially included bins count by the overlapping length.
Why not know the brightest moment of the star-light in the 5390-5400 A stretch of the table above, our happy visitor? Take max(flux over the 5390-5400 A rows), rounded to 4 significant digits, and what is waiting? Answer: 12.16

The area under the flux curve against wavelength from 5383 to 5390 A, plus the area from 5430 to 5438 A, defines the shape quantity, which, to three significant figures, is 169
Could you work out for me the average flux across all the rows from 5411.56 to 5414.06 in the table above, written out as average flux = 10.6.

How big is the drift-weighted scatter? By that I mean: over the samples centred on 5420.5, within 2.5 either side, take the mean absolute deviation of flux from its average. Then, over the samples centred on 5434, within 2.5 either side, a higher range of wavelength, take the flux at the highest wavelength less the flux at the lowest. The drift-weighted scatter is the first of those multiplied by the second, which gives -0.015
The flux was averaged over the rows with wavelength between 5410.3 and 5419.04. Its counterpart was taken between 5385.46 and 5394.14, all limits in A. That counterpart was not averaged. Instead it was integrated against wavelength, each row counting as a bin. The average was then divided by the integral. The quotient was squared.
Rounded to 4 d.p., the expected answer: 0.0108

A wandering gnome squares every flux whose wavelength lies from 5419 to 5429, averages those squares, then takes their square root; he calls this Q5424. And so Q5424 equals 11.3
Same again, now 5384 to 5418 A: 11.4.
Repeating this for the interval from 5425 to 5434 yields 11.1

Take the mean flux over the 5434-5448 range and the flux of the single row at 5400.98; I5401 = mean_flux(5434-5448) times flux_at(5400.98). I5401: 128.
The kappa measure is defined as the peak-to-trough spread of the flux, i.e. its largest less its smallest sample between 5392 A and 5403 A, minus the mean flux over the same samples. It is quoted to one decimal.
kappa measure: -11.0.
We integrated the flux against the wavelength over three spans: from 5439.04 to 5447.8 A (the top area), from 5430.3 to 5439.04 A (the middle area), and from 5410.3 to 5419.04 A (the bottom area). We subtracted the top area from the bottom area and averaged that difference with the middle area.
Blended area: 45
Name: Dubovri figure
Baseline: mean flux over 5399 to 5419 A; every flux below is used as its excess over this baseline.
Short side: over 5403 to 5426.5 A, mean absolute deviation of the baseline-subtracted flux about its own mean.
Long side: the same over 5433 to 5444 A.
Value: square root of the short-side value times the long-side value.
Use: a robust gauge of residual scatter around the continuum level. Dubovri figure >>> 0.25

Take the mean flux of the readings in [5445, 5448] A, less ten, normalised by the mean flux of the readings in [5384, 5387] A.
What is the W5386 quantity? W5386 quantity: 0.11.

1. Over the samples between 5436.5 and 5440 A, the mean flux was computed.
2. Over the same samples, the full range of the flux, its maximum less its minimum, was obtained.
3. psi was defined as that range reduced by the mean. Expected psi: -10.6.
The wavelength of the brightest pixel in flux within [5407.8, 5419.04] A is 5418.42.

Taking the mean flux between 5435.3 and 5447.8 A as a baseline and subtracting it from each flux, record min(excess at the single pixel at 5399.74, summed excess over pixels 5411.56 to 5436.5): -1.8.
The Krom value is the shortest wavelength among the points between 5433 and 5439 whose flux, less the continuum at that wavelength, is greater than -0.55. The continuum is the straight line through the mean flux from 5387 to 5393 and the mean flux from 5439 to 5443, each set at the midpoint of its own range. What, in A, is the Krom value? 5433.41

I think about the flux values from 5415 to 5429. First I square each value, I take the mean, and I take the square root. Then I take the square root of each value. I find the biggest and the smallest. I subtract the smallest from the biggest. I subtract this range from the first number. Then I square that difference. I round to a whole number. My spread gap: 124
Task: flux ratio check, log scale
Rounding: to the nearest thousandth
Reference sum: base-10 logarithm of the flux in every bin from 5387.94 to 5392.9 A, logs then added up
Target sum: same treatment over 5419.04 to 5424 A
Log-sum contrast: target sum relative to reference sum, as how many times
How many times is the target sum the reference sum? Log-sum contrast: 0.974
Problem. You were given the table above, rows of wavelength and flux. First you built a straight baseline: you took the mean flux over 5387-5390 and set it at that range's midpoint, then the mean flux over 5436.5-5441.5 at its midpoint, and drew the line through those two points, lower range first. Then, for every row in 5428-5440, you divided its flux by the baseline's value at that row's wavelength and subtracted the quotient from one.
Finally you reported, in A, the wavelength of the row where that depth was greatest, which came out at 5434.66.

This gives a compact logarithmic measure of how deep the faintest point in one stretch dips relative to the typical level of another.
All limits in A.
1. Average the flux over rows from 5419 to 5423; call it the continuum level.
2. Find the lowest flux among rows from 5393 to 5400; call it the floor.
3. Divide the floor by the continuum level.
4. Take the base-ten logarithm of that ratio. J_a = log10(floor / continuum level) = 0.010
